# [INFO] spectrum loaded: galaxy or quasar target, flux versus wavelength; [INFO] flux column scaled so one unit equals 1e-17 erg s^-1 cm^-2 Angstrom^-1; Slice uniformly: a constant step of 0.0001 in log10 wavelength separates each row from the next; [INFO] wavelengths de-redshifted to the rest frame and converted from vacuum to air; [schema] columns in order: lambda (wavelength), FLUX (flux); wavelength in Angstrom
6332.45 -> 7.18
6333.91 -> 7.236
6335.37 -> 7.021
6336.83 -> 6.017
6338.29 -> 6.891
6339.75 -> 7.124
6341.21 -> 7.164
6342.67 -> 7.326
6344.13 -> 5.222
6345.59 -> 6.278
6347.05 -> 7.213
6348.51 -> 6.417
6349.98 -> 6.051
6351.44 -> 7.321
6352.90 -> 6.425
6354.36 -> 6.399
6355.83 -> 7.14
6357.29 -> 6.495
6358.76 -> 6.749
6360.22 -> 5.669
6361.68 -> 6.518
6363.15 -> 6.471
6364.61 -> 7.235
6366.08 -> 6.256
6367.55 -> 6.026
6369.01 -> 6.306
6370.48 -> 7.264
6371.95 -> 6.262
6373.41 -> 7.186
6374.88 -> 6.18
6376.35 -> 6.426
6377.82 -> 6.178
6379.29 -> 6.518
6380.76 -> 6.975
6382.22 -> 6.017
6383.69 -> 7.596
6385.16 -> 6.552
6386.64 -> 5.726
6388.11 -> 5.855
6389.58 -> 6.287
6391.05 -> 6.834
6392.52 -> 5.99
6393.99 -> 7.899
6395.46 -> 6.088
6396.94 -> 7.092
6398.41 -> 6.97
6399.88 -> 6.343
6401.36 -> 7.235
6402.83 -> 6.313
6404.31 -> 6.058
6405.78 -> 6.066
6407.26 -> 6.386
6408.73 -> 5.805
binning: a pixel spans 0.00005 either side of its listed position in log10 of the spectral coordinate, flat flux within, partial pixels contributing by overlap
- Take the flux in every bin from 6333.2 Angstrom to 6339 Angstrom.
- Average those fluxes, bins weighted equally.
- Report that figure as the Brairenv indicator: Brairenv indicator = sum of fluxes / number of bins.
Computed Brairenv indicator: 6.8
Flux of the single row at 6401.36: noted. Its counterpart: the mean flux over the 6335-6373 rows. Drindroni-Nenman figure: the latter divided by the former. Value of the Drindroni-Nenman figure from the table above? 0.91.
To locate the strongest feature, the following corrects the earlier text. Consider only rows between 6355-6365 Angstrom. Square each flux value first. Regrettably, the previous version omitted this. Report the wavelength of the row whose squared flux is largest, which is 6364.61 Angstrom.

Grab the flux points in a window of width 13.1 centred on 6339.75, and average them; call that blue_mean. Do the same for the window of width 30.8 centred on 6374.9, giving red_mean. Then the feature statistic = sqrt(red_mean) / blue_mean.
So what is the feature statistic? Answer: 0.379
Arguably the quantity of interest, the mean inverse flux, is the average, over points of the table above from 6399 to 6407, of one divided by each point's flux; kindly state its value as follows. 0.157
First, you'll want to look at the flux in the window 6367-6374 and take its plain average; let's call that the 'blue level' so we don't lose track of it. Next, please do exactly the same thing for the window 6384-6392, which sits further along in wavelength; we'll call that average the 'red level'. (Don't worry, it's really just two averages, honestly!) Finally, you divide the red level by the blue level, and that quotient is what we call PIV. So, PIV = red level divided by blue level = 0.95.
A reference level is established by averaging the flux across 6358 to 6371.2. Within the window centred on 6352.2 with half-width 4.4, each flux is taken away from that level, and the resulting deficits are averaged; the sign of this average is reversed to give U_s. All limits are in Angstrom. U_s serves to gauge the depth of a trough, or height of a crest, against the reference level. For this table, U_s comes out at 0.13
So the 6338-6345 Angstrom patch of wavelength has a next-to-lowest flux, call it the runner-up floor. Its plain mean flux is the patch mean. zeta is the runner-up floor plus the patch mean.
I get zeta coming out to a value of 13.6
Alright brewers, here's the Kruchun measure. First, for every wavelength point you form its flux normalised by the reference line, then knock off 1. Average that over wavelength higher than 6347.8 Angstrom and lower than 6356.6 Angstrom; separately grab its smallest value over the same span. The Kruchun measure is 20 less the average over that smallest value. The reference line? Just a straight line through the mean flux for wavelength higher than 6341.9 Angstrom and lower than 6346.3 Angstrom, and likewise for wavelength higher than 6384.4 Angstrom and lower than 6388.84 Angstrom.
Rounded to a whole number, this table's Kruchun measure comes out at 22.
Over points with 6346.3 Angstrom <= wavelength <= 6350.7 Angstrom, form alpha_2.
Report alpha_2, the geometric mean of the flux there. 6.5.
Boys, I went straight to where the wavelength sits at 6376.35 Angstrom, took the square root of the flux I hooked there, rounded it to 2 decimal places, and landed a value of 2.53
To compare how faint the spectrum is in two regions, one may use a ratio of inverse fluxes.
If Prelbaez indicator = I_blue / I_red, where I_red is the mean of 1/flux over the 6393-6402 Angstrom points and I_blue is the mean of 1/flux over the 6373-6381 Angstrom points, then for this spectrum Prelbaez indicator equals 1.05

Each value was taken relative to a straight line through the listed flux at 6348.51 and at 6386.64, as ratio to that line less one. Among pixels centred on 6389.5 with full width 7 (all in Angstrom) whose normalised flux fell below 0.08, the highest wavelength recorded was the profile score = 6392.52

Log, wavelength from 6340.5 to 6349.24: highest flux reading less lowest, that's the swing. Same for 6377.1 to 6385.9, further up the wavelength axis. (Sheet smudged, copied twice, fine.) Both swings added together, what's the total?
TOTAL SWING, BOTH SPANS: 3.7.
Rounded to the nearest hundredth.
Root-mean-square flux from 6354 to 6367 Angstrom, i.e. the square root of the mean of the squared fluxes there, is 6.56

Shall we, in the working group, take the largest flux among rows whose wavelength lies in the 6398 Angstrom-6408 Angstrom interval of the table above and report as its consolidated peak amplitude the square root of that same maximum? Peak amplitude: 2.690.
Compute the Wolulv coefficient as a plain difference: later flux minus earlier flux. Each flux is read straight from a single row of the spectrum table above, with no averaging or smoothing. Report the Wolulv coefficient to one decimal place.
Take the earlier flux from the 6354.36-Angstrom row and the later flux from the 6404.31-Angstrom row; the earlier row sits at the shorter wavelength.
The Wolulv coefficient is -0.3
